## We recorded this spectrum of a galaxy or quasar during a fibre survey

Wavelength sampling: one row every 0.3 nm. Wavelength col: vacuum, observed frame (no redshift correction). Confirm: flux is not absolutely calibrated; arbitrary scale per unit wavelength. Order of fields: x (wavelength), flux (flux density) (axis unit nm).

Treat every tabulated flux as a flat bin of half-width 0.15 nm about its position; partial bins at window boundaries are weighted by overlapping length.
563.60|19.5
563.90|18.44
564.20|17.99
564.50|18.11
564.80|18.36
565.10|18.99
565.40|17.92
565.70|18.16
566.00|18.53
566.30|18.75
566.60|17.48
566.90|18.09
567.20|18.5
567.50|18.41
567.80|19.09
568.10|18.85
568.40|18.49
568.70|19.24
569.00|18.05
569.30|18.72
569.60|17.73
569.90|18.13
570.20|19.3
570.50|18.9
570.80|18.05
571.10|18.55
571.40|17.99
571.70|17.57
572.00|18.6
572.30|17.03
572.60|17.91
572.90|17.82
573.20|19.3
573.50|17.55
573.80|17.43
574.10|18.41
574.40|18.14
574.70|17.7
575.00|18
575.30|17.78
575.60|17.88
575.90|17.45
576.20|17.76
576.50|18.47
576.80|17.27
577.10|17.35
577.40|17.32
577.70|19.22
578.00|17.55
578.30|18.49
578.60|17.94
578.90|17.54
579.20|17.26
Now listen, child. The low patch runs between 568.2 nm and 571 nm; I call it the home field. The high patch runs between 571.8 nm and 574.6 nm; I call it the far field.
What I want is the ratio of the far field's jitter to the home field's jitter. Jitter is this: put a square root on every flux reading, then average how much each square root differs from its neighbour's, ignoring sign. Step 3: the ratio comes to 1.1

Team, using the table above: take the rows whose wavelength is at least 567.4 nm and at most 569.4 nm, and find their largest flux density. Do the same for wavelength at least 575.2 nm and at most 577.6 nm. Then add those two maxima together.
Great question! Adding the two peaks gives 37.7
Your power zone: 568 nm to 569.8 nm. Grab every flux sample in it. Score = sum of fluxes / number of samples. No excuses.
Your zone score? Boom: 18.5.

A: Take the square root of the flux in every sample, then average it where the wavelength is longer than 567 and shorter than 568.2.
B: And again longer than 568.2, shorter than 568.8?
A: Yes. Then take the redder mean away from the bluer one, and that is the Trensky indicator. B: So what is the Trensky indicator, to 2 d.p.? -0.02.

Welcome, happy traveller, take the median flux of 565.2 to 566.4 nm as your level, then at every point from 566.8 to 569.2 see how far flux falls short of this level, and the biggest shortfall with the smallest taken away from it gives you 1.2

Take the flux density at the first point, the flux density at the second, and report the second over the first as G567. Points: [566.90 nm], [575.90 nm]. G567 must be 0.96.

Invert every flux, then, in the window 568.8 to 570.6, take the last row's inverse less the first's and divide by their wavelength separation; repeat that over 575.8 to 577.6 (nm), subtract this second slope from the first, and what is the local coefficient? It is -0.0019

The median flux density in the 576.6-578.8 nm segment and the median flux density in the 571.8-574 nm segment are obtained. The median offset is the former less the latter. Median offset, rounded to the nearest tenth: -0.3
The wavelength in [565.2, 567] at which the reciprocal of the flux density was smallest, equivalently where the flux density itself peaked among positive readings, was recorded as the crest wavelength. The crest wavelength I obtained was 566.30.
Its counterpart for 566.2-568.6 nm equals 567.80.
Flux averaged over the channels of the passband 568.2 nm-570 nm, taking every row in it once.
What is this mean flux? 18.4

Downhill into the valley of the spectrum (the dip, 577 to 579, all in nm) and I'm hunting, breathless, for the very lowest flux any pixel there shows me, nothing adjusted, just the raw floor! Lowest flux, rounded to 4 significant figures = 17.32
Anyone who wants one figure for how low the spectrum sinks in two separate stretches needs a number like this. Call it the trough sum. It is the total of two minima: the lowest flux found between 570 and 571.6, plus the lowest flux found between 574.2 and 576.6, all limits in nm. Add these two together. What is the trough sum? 35.4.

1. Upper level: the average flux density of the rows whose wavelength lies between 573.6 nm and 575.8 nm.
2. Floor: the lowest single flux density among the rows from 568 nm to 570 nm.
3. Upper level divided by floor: 1.01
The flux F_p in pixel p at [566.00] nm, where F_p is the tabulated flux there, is 18.53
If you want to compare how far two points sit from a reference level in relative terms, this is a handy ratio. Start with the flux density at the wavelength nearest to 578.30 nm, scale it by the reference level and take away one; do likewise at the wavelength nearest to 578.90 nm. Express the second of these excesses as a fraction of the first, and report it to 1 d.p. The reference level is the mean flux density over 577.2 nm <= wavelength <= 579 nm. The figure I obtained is -1.0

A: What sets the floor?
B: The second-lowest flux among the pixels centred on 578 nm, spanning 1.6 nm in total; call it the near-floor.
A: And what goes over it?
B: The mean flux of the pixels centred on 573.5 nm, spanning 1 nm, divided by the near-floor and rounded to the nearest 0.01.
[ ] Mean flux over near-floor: 1.03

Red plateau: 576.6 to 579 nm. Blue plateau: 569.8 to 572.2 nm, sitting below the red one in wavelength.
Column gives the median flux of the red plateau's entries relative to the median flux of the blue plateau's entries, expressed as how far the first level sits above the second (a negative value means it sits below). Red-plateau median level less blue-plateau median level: -0.8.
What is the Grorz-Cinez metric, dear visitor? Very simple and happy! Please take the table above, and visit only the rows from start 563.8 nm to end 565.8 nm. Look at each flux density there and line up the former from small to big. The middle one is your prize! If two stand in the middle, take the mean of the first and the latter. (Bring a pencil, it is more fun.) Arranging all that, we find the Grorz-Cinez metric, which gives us 18.2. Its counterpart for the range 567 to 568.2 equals 18.7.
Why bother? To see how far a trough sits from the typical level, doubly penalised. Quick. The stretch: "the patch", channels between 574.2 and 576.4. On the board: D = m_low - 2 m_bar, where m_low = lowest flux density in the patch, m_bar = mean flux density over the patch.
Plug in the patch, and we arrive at -18.2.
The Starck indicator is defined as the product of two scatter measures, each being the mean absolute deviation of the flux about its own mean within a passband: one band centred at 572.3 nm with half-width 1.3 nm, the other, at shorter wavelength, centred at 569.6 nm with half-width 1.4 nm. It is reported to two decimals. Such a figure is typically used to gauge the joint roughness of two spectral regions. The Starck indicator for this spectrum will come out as 0.24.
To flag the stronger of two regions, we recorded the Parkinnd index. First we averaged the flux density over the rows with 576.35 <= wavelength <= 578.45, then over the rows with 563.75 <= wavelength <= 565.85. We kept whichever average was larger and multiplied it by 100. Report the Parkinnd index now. 1828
